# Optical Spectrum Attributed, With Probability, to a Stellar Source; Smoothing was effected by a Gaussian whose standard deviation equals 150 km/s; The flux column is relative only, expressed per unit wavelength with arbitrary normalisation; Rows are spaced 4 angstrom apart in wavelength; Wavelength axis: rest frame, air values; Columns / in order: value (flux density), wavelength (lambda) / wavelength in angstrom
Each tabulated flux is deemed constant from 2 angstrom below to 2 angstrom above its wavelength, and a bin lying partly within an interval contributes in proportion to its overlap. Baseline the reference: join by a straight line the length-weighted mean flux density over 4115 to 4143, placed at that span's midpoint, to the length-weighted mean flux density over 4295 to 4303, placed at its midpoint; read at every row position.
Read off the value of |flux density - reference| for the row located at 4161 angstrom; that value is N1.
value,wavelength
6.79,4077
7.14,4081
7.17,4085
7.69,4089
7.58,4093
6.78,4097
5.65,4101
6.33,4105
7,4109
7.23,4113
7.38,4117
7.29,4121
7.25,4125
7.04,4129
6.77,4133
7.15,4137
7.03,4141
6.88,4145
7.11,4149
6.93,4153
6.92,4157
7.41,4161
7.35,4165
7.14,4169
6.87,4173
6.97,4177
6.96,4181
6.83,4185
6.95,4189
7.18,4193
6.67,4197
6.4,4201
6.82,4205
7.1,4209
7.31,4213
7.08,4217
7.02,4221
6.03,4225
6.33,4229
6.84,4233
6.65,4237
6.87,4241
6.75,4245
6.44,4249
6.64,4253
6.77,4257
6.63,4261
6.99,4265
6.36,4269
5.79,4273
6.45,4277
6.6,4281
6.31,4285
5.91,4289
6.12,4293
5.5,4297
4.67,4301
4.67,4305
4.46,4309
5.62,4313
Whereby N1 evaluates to 0.7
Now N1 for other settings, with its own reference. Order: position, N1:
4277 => 1.1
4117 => 0.1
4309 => 0.5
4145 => 0.1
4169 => 0.5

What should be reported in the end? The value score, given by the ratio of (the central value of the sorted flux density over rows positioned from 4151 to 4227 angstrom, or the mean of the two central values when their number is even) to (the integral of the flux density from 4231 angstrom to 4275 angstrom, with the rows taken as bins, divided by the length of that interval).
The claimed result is 1.05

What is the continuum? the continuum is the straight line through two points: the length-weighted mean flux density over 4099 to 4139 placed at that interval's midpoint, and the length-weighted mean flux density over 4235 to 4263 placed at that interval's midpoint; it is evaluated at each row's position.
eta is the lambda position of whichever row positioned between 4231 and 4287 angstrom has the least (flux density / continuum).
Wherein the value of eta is 4273 angstrom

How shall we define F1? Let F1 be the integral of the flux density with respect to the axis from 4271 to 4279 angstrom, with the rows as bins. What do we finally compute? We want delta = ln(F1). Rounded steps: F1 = 49.0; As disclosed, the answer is 3.89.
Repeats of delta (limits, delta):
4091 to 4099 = 4.05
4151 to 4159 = 4.01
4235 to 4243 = 3.99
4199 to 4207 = 3.97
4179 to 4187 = 4.01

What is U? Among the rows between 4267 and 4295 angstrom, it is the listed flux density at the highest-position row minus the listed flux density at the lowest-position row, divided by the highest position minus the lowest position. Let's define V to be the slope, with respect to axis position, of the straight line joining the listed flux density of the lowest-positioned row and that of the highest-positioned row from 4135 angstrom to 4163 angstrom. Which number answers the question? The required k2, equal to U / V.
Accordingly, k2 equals -0.9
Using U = -0.010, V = 0.01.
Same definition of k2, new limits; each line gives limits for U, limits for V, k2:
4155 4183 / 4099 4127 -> 0.0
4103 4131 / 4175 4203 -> -1.2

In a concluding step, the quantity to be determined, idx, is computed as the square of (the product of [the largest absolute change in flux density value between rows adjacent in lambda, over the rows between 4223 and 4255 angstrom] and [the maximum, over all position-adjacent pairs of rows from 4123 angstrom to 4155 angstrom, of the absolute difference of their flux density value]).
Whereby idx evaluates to 0.04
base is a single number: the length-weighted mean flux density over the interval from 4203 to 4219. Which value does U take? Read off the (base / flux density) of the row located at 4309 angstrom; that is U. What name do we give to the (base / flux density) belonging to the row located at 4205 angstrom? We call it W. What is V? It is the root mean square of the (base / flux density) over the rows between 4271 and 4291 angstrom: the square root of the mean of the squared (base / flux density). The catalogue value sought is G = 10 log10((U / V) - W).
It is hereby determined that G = -5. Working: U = 1.59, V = 1.14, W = 1.04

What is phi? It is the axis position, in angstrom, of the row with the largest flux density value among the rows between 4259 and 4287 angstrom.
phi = 4265 angstrom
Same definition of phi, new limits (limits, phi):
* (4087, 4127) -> 4089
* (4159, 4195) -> 4161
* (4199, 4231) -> 4213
